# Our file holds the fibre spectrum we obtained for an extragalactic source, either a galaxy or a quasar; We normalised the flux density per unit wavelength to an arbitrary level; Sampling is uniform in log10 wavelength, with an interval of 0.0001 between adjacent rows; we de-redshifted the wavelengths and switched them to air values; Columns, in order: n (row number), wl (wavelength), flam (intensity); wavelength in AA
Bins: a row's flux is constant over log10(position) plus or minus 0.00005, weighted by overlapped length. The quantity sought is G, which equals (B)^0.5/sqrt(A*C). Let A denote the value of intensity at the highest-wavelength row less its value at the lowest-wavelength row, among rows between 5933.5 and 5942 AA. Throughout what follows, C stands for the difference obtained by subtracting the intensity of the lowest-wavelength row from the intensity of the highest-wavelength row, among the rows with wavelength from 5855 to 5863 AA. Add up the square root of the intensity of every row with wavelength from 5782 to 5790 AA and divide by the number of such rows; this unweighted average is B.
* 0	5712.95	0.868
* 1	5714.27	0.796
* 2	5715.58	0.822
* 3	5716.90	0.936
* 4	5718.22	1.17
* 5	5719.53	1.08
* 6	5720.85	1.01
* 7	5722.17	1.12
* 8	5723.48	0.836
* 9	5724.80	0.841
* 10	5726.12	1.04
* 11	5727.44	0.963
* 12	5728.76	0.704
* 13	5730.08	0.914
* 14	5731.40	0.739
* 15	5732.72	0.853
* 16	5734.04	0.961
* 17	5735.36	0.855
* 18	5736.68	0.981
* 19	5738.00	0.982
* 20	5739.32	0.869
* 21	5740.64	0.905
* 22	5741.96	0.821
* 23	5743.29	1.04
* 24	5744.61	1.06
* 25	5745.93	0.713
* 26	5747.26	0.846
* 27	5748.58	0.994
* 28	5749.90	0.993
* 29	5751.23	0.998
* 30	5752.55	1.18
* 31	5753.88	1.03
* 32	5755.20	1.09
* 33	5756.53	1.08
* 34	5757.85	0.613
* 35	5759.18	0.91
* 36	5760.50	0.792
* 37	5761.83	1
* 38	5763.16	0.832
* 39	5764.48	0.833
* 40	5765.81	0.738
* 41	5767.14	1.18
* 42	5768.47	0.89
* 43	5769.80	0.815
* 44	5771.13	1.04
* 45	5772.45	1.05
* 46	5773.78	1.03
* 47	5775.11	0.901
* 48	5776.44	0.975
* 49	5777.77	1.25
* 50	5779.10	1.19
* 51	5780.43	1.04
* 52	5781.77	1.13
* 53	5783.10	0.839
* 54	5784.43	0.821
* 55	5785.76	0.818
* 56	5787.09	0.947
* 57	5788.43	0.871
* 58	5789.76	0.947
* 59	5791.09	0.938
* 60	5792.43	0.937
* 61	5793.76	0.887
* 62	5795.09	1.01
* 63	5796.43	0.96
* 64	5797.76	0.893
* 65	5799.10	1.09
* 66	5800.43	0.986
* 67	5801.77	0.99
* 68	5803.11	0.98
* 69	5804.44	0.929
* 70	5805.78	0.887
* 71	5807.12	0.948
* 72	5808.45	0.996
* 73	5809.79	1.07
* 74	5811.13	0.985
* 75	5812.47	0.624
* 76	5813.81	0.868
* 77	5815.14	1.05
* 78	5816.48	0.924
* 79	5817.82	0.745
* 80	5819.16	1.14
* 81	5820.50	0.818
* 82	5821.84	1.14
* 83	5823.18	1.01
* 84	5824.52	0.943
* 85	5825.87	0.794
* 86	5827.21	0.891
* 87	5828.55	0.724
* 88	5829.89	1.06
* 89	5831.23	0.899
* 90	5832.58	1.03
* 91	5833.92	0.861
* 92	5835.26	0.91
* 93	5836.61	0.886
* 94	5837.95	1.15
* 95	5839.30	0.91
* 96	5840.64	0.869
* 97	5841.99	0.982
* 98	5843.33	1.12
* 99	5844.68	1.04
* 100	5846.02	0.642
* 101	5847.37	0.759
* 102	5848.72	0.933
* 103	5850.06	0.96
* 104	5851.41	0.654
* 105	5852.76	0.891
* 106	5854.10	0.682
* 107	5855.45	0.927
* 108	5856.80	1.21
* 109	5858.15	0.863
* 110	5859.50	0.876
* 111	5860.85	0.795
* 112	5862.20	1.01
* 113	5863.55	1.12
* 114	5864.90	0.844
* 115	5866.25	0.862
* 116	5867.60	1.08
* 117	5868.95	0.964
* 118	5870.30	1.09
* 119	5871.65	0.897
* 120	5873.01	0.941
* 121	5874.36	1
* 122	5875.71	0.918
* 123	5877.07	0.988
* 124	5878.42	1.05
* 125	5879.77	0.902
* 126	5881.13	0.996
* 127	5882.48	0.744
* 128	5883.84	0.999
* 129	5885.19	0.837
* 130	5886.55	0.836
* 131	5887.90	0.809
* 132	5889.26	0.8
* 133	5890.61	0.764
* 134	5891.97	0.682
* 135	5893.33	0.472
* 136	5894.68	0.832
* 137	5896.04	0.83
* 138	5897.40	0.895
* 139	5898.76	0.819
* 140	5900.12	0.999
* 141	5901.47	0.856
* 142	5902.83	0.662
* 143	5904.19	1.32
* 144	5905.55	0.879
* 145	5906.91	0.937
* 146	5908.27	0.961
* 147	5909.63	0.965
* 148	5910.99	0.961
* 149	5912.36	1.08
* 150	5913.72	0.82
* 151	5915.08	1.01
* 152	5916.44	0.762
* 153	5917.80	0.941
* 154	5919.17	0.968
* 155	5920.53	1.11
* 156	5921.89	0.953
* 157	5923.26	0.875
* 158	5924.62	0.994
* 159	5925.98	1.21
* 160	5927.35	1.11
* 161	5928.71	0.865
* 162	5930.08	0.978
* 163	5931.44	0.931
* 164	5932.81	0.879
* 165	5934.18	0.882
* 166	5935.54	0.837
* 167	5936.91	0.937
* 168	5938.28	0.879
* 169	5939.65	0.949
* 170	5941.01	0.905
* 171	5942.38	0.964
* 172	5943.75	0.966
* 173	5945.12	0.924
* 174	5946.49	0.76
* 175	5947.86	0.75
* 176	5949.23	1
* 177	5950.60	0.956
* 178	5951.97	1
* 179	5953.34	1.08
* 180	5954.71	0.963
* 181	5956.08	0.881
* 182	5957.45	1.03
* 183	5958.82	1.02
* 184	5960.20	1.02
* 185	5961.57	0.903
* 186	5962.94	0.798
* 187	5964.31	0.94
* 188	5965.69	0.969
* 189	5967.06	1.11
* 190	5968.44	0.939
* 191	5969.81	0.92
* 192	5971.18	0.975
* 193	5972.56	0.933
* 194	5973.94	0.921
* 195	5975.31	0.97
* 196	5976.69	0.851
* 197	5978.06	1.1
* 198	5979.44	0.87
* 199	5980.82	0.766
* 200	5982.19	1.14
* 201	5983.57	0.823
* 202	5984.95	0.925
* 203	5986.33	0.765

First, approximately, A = 0.02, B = 0.93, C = 0.08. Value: 22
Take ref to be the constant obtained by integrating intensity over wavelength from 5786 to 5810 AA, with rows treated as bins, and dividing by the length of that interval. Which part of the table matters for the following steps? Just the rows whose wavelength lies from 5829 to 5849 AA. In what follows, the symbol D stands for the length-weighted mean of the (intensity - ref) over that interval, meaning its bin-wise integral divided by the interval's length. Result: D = -0.020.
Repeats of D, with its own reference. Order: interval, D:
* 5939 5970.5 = -0.009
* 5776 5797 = 0.018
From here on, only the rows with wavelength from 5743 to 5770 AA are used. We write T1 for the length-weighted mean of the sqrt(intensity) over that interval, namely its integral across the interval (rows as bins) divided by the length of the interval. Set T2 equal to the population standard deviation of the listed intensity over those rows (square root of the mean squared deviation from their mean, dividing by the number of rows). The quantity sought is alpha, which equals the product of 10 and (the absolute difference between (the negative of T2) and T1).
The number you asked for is 11.1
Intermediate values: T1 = 0.964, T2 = 0.150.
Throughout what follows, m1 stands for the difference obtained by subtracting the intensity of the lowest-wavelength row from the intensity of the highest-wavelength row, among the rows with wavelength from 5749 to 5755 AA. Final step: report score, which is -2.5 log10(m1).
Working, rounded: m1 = 0.037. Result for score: 3.6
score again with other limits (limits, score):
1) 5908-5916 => 3.3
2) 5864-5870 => 2.3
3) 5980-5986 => 2.0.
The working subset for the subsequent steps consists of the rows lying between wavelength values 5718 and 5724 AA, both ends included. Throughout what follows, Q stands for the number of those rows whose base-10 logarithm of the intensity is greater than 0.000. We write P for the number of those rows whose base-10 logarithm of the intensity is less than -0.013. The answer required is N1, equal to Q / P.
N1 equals 4.0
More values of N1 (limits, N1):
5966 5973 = 0.3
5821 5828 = 0.7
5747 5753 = 1.0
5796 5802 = 0.5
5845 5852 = 0.0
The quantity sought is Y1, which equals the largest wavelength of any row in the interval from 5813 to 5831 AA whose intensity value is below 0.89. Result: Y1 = 5828.55 AA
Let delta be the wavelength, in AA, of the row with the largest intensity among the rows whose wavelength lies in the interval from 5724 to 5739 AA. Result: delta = 5726.12 AA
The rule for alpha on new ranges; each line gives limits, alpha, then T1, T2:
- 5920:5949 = 10.7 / 0.966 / 0.106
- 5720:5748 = 10.6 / 0.951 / 0.113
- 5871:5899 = 10.5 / 0.923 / 0.127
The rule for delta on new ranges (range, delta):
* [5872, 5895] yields 5878.42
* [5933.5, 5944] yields 5943.75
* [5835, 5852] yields 5837.95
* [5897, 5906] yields 5904.19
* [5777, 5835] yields 5777.77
